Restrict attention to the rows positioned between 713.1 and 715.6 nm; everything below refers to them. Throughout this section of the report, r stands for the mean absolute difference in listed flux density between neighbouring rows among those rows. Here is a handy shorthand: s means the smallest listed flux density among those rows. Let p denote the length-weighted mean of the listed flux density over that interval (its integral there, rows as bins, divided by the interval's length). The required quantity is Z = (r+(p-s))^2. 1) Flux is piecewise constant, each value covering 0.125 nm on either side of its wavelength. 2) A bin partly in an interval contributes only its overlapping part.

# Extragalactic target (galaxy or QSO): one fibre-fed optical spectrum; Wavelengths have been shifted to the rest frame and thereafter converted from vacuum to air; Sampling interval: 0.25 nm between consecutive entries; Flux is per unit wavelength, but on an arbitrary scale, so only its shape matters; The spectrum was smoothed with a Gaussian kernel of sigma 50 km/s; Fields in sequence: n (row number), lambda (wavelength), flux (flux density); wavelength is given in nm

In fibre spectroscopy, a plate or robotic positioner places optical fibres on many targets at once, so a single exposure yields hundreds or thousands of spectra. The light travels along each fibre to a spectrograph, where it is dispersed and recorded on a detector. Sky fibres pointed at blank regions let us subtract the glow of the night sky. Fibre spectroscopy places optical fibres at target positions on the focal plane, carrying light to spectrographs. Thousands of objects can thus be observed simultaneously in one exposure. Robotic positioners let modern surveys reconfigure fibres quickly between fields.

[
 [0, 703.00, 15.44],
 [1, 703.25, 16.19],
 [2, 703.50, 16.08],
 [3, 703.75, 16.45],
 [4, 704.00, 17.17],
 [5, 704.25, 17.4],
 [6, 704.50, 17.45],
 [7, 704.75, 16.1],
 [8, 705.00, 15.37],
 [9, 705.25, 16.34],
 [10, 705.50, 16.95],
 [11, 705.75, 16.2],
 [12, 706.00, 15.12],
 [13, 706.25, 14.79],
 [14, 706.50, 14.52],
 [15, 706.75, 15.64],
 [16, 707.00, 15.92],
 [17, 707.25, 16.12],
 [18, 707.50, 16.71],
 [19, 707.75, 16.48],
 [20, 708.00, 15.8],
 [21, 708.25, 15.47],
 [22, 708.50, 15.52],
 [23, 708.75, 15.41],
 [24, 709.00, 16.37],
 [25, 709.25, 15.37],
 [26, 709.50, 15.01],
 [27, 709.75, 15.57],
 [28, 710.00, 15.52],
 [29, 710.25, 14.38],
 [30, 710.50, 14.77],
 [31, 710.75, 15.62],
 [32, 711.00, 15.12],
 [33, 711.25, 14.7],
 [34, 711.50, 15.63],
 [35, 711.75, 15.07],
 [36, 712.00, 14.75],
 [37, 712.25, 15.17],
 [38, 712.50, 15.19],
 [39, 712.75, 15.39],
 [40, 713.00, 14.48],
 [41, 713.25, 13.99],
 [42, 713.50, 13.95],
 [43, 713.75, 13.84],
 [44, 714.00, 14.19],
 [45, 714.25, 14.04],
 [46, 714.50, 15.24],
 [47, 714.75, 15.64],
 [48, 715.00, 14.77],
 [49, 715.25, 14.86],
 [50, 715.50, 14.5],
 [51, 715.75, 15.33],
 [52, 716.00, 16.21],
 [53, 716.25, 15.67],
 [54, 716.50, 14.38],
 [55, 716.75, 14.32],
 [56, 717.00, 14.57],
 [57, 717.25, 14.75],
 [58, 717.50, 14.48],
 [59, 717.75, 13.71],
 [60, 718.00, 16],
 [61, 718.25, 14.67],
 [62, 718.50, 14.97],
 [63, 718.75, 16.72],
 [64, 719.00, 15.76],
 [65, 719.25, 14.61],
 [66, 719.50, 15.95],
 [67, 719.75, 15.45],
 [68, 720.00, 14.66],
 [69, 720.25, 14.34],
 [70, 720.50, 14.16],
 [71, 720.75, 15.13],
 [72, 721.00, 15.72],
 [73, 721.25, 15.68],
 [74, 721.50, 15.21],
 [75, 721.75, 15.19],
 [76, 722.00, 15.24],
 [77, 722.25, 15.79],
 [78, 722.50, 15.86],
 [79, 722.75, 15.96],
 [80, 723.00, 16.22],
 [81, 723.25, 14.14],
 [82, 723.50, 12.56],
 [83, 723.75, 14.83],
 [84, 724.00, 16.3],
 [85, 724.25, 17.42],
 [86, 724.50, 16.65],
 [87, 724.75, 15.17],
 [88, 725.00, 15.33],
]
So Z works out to 1.1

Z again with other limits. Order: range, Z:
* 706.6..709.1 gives 0.8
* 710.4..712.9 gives 0.8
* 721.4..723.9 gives 11.1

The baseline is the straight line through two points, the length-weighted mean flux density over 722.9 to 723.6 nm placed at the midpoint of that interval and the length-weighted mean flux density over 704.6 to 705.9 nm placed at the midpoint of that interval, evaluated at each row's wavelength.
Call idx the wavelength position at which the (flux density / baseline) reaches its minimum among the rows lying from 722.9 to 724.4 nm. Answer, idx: 723.50 nm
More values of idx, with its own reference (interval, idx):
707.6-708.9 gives 708.75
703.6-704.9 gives 704.75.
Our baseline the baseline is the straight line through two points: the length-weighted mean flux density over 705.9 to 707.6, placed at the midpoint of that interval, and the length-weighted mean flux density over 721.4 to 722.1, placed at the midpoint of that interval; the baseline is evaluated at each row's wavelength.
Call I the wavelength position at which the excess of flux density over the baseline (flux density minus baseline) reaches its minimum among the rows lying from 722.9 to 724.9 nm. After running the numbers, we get 723.50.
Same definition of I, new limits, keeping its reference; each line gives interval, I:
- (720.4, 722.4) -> 720.50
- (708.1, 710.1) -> 709.50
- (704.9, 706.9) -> 706.50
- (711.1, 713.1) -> 713.00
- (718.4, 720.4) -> 720.25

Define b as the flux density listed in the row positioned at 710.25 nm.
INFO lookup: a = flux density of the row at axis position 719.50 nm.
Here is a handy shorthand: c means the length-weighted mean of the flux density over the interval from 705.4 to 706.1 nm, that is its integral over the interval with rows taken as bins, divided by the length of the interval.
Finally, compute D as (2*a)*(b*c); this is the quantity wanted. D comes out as 7383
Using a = 15.95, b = 14.38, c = 16.1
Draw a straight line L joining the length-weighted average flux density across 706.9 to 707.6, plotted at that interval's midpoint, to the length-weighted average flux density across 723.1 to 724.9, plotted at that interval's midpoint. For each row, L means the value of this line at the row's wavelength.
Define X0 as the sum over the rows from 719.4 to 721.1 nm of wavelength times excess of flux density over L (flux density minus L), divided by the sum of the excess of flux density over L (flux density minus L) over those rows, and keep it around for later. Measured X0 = 720.36 nm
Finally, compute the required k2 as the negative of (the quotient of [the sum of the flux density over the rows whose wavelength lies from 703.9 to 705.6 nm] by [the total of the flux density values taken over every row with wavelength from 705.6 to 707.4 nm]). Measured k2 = -1.08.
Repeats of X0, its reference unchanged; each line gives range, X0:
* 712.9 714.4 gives 713.64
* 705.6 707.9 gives 706.21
